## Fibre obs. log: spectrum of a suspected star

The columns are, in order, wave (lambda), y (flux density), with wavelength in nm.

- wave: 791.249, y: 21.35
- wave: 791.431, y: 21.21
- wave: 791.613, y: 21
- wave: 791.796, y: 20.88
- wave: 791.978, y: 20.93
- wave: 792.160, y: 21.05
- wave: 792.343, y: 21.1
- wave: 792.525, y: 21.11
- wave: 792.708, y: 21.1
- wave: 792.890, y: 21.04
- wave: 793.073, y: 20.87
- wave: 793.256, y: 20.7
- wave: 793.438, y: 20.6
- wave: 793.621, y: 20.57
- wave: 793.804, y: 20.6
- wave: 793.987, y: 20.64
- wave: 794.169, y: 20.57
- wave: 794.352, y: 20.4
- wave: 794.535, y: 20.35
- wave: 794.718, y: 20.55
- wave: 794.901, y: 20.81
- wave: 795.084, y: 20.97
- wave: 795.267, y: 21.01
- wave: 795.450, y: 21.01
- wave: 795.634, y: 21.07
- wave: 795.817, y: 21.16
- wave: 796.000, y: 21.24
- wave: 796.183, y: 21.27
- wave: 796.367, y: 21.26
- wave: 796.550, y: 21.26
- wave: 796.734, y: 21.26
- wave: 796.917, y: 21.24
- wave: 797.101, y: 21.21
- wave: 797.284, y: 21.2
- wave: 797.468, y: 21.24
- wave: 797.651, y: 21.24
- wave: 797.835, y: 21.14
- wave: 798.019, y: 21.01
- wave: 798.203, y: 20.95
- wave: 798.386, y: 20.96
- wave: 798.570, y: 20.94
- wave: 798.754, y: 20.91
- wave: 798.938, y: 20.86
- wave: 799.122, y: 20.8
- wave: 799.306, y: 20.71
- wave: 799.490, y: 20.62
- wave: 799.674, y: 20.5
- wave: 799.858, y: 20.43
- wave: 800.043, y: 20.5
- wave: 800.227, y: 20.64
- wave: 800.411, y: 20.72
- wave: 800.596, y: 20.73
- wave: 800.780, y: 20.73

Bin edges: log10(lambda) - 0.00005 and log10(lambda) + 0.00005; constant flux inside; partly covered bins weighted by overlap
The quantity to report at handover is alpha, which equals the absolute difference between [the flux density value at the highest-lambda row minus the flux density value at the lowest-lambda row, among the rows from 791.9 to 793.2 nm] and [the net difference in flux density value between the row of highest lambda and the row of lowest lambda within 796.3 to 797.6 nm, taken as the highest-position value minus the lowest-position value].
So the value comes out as 0.04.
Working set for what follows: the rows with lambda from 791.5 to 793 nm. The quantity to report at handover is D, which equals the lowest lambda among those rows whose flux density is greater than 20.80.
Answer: 791.613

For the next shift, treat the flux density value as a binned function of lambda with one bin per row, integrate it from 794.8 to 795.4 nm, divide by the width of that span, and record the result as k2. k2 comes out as 20.94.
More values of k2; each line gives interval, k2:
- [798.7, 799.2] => 20.85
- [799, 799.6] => 20.72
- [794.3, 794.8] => 20.43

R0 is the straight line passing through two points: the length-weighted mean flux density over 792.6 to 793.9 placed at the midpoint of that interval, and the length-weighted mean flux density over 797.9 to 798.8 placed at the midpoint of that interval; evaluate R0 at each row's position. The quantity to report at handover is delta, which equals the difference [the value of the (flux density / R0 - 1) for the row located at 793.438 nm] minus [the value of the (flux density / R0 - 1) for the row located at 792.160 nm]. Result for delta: -0.024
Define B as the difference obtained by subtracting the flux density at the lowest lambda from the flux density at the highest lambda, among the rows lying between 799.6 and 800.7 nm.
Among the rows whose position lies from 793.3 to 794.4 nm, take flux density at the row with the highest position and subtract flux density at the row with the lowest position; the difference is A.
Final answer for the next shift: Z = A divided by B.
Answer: -0.9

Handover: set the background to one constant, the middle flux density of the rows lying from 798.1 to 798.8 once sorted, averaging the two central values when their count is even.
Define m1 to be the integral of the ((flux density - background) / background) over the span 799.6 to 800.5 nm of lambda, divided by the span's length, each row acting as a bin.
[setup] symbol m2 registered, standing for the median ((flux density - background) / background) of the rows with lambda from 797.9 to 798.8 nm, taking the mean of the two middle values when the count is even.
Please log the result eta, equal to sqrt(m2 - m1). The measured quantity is 0.137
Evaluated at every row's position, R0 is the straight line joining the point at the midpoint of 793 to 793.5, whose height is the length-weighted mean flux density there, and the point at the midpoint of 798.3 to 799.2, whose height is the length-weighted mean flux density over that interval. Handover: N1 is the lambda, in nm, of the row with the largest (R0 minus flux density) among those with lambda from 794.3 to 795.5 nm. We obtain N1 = 794.535 nm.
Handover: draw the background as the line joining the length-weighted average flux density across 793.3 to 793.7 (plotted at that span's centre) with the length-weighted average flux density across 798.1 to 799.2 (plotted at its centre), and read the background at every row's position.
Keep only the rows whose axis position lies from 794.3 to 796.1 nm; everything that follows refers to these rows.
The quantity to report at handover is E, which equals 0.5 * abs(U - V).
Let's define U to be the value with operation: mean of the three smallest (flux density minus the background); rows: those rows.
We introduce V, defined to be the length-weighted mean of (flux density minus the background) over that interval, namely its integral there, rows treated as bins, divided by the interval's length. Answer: 0.20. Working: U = -0.24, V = 0.2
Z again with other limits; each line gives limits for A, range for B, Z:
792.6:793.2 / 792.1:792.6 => -3.8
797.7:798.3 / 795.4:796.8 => -0.8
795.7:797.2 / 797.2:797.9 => -0.8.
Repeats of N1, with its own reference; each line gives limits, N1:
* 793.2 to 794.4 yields 794.352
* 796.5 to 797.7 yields 797.284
